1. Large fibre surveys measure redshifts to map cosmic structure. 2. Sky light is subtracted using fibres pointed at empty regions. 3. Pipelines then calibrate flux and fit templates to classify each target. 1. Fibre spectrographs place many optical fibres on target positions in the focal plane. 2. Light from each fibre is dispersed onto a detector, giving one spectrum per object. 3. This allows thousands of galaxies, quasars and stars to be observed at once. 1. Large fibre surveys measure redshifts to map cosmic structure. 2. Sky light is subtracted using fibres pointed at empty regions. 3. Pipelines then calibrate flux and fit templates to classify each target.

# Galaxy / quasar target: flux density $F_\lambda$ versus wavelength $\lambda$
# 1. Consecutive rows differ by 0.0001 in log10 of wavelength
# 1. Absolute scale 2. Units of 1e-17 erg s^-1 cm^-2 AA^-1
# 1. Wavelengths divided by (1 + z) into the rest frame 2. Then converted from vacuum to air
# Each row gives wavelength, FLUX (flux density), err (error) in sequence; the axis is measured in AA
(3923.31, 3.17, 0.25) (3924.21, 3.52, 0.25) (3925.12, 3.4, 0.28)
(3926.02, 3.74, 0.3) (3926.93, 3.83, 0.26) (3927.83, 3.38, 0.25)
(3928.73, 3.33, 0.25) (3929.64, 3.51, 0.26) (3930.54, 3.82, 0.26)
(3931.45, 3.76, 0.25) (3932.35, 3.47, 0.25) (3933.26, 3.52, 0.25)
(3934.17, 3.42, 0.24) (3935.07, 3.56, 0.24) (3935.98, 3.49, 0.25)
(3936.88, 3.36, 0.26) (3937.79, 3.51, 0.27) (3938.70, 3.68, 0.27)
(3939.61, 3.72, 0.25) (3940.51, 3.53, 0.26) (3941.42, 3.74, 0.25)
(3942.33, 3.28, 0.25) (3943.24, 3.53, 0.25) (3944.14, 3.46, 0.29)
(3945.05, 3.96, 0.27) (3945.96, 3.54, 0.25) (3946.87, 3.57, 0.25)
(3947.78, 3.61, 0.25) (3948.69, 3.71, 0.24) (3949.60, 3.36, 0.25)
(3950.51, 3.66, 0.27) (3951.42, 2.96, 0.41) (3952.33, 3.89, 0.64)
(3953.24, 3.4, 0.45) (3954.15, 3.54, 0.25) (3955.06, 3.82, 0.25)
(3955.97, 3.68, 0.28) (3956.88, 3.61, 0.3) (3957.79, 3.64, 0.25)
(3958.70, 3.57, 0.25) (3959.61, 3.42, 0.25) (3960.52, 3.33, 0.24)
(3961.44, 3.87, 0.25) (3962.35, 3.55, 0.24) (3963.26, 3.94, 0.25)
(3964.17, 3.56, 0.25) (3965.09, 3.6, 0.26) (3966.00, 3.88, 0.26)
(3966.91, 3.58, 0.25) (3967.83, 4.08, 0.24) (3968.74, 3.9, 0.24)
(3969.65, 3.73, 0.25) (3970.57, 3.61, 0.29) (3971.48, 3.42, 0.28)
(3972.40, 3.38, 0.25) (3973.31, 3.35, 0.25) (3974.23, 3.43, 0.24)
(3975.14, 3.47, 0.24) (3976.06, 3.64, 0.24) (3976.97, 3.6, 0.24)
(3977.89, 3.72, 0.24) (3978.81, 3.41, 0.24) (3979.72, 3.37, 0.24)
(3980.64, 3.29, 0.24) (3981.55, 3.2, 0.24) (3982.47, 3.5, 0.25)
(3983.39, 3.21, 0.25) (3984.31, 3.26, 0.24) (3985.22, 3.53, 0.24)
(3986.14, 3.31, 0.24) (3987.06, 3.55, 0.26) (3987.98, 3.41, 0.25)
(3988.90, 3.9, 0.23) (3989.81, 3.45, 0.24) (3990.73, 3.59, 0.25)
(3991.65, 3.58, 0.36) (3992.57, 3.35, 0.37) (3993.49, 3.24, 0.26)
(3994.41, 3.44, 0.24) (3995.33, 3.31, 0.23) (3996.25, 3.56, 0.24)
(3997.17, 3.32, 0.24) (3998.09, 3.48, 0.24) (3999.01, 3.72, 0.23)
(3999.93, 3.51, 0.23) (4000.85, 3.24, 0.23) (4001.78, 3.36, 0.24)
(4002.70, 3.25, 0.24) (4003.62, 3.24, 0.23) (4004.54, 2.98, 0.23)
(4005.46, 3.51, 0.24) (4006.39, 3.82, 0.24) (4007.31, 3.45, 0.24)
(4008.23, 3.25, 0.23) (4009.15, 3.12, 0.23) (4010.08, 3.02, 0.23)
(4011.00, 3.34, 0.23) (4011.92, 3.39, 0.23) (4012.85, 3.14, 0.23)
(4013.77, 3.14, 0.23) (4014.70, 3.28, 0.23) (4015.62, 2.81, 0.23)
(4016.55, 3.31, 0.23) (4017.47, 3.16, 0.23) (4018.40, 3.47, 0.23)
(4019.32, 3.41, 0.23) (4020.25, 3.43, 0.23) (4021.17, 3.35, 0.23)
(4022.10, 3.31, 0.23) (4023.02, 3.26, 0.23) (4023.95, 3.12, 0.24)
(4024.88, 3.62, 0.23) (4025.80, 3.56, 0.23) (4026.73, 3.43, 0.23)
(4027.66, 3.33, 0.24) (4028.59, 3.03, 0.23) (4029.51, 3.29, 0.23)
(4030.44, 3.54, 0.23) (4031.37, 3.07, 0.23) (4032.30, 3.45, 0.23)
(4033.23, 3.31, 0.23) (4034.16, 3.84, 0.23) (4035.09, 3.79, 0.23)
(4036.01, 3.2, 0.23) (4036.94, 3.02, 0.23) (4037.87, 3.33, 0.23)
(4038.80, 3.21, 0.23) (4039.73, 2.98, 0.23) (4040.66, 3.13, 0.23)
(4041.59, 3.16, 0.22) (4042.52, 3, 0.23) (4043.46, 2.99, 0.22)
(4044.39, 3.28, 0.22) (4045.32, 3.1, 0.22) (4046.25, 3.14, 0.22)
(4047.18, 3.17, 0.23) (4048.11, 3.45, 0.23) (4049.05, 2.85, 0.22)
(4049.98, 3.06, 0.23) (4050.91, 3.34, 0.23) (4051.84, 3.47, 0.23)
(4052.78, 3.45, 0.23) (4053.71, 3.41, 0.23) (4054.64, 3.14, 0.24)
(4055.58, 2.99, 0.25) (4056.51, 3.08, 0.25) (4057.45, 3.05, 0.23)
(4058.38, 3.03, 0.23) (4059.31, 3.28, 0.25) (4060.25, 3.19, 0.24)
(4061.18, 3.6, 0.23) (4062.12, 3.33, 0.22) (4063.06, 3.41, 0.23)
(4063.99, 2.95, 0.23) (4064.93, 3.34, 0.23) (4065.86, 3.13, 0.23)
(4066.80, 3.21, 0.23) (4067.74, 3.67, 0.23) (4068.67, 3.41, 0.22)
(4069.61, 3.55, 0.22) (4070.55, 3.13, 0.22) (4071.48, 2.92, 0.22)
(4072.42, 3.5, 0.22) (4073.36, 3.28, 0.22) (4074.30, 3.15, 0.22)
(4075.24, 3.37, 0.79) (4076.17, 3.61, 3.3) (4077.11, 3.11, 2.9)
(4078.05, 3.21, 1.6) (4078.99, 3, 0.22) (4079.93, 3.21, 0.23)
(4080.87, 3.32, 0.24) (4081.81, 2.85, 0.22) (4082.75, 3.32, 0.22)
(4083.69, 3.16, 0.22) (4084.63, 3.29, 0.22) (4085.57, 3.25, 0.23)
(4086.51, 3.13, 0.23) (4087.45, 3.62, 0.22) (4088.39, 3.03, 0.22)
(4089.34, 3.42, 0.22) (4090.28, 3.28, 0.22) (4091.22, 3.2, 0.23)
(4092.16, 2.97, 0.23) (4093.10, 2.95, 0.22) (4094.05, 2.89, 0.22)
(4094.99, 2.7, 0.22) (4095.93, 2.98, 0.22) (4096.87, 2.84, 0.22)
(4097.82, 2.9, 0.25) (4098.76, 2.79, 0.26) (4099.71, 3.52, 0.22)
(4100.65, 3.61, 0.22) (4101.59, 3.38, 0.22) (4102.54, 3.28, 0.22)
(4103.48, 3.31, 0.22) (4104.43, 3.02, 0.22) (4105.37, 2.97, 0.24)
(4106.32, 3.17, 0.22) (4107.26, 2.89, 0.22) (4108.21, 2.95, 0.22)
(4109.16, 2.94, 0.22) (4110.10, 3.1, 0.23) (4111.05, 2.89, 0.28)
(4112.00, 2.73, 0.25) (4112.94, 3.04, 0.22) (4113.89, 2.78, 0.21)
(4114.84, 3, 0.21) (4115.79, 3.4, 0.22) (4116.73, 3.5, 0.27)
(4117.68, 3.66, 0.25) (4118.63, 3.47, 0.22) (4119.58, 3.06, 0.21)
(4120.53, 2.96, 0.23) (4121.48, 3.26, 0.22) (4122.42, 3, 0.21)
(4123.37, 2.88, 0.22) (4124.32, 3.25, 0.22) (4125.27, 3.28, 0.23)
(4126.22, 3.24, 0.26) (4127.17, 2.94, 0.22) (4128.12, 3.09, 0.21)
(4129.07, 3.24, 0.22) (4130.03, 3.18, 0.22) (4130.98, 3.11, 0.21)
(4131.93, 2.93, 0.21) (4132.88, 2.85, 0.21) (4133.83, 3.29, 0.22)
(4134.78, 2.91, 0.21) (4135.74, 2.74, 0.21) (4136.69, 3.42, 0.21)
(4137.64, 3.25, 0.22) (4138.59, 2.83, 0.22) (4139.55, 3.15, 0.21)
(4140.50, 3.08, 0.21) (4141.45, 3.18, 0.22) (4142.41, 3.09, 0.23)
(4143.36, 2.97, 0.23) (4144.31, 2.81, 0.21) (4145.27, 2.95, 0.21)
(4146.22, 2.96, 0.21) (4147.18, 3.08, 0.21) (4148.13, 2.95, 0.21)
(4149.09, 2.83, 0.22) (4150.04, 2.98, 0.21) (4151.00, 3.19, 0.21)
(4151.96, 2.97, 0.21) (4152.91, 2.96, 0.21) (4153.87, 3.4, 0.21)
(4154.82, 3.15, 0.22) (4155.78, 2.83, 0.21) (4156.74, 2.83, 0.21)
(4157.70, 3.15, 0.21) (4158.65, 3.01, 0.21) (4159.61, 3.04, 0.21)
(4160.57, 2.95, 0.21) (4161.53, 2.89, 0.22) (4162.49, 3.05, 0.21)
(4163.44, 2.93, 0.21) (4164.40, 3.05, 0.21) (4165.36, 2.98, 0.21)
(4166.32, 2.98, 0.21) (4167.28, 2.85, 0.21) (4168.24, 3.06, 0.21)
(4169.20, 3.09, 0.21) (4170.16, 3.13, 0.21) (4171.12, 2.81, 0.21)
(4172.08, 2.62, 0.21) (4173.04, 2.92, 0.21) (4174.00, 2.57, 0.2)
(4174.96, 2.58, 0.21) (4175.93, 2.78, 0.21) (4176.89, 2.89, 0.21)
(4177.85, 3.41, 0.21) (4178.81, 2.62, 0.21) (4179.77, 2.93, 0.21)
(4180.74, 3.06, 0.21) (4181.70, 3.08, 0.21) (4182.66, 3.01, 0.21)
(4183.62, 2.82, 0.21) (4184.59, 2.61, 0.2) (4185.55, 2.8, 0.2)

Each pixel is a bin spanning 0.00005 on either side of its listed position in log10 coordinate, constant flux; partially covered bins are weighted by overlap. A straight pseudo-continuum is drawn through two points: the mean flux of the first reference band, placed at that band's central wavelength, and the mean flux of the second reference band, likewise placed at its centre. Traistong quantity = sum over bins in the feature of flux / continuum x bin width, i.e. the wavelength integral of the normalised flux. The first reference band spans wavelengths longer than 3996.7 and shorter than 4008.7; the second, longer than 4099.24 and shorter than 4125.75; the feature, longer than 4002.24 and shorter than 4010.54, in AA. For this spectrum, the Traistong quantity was 8.07 AA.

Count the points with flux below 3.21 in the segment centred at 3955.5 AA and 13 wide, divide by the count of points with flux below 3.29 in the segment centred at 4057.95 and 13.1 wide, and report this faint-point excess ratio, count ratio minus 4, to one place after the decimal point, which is -3.9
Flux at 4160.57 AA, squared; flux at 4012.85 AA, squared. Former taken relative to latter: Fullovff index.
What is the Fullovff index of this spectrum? 0.88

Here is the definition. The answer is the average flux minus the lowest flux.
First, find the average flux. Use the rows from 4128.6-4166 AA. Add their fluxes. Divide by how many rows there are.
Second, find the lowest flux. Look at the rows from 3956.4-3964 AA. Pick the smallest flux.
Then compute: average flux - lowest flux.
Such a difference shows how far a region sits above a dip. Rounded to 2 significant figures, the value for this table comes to -0.30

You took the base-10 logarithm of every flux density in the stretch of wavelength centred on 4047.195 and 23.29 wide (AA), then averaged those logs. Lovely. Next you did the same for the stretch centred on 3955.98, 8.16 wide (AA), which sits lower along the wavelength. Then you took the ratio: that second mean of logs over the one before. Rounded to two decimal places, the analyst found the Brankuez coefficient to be 1.12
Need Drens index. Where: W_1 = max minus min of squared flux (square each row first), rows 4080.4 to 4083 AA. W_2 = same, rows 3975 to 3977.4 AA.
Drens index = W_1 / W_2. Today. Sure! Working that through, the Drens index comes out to 2.4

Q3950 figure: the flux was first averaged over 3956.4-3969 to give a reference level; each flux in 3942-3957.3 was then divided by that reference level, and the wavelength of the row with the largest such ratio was 3945.05 AA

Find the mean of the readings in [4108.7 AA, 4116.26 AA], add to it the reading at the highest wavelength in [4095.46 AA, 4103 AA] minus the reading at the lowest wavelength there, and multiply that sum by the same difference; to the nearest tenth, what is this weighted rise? 1.0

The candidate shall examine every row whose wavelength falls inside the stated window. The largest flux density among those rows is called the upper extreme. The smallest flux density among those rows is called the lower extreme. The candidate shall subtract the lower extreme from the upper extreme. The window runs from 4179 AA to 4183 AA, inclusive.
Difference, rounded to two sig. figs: 0.15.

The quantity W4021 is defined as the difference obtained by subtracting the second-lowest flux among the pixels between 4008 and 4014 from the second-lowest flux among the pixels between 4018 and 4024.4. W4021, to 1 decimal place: 0.1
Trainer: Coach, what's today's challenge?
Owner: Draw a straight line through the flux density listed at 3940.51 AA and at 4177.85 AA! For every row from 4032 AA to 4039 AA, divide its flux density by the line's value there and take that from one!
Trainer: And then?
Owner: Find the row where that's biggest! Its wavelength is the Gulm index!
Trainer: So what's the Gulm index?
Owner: 4036.94 AA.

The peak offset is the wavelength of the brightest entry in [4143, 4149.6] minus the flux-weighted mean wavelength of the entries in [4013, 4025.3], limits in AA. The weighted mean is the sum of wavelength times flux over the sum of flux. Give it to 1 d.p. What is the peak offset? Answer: 127.8 AA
